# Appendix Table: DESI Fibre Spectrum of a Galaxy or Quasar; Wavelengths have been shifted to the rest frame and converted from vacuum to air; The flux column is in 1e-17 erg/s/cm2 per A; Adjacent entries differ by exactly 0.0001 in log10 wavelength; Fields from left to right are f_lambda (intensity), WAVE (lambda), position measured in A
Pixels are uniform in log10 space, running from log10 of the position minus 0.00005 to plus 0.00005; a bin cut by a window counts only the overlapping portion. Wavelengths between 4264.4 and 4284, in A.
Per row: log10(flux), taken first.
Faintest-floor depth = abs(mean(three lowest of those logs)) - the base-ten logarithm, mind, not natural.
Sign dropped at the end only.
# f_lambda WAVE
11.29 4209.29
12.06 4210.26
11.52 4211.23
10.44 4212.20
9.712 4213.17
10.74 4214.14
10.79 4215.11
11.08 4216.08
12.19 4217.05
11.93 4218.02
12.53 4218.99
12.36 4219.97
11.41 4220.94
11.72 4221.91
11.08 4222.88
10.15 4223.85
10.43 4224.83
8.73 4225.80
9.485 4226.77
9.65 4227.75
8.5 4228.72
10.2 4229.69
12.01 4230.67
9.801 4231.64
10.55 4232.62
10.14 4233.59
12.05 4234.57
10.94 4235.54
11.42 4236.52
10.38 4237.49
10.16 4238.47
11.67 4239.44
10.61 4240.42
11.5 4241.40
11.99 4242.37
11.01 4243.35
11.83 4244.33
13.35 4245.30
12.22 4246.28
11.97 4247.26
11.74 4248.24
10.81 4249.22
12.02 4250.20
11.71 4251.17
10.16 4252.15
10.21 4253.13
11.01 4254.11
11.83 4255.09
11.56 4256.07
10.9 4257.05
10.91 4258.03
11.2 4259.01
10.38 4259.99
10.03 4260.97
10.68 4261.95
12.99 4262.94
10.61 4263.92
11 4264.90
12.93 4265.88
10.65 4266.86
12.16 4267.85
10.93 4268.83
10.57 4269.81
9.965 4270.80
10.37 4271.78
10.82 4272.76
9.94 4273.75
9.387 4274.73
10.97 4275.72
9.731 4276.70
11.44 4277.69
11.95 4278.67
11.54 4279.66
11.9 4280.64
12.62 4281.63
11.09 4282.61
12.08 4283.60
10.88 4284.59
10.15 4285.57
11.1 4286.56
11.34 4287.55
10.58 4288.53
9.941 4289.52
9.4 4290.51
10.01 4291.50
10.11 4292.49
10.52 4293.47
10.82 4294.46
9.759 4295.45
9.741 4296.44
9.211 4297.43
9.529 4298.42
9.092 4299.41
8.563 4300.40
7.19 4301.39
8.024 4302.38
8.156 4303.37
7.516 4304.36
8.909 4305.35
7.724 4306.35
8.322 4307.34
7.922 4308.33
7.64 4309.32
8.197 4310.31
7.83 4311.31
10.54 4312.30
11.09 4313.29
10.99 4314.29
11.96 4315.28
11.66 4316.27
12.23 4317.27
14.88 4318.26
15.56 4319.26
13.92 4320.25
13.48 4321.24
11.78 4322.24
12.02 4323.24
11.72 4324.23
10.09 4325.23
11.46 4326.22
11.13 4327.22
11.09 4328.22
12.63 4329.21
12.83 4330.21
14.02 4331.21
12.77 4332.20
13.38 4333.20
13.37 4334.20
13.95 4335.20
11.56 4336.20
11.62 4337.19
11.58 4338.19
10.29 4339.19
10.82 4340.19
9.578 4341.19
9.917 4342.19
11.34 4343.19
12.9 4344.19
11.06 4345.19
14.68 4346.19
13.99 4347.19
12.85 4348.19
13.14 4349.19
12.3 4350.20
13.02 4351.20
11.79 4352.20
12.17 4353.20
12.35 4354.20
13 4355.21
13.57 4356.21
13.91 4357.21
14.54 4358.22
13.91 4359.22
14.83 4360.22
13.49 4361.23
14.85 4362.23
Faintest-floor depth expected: 0.99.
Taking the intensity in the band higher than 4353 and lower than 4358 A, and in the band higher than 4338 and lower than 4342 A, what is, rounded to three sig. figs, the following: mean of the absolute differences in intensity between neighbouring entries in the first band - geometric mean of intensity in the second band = -10.1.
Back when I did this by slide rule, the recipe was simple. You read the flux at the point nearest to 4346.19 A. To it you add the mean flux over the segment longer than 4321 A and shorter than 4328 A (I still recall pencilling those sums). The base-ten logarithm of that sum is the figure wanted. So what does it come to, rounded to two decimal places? 1.42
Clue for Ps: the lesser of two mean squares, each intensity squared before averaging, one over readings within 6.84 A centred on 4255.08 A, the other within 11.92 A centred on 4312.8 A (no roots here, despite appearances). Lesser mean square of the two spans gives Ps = 110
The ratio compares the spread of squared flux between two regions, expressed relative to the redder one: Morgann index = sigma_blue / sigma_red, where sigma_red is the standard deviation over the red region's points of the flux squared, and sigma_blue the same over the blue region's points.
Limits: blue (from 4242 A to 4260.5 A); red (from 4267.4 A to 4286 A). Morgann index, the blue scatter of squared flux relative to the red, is 0.91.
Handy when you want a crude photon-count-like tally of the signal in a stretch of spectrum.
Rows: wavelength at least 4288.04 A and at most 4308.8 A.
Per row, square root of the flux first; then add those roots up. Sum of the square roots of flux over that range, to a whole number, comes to 63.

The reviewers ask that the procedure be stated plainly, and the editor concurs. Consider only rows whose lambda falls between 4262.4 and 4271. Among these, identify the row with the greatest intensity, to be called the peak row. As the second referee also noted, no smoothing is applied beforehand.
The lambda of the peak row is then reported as 4262.94 A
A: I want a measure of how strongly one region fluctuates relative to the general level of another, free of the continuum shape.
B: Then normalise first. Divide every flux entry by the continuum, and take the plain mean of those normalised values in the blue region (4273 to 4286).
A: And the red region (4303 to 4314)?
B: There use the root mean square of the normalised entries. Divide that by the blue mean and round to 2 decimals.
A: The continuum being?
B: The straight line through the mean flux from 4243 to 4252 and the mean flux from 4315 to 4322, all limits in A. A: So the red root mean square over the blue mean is 0.74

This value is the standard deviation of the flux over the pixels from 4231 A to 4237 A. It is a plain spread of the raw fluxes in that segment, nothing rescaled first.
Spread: 0.8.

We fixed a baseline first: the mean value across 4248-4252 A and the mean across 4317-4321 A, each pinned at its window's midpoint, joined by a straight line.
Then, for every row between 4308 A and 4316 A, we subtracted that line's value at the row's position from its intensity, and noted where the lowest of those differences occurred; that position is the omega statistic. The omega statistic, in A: 4309.32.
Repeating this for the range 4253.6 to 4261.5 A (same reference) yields 4260.97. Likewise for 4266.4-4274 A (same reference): 4273.75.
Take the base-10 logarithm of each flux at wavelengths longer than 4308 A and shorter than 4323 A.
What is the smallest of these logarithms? 0.88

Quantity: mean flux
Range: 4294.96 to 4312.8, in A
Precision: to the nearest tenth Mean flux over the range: 8.5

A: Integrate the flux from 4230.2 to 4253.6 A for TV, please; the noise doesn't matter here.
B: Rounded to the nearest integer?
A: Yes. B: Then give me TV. 264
